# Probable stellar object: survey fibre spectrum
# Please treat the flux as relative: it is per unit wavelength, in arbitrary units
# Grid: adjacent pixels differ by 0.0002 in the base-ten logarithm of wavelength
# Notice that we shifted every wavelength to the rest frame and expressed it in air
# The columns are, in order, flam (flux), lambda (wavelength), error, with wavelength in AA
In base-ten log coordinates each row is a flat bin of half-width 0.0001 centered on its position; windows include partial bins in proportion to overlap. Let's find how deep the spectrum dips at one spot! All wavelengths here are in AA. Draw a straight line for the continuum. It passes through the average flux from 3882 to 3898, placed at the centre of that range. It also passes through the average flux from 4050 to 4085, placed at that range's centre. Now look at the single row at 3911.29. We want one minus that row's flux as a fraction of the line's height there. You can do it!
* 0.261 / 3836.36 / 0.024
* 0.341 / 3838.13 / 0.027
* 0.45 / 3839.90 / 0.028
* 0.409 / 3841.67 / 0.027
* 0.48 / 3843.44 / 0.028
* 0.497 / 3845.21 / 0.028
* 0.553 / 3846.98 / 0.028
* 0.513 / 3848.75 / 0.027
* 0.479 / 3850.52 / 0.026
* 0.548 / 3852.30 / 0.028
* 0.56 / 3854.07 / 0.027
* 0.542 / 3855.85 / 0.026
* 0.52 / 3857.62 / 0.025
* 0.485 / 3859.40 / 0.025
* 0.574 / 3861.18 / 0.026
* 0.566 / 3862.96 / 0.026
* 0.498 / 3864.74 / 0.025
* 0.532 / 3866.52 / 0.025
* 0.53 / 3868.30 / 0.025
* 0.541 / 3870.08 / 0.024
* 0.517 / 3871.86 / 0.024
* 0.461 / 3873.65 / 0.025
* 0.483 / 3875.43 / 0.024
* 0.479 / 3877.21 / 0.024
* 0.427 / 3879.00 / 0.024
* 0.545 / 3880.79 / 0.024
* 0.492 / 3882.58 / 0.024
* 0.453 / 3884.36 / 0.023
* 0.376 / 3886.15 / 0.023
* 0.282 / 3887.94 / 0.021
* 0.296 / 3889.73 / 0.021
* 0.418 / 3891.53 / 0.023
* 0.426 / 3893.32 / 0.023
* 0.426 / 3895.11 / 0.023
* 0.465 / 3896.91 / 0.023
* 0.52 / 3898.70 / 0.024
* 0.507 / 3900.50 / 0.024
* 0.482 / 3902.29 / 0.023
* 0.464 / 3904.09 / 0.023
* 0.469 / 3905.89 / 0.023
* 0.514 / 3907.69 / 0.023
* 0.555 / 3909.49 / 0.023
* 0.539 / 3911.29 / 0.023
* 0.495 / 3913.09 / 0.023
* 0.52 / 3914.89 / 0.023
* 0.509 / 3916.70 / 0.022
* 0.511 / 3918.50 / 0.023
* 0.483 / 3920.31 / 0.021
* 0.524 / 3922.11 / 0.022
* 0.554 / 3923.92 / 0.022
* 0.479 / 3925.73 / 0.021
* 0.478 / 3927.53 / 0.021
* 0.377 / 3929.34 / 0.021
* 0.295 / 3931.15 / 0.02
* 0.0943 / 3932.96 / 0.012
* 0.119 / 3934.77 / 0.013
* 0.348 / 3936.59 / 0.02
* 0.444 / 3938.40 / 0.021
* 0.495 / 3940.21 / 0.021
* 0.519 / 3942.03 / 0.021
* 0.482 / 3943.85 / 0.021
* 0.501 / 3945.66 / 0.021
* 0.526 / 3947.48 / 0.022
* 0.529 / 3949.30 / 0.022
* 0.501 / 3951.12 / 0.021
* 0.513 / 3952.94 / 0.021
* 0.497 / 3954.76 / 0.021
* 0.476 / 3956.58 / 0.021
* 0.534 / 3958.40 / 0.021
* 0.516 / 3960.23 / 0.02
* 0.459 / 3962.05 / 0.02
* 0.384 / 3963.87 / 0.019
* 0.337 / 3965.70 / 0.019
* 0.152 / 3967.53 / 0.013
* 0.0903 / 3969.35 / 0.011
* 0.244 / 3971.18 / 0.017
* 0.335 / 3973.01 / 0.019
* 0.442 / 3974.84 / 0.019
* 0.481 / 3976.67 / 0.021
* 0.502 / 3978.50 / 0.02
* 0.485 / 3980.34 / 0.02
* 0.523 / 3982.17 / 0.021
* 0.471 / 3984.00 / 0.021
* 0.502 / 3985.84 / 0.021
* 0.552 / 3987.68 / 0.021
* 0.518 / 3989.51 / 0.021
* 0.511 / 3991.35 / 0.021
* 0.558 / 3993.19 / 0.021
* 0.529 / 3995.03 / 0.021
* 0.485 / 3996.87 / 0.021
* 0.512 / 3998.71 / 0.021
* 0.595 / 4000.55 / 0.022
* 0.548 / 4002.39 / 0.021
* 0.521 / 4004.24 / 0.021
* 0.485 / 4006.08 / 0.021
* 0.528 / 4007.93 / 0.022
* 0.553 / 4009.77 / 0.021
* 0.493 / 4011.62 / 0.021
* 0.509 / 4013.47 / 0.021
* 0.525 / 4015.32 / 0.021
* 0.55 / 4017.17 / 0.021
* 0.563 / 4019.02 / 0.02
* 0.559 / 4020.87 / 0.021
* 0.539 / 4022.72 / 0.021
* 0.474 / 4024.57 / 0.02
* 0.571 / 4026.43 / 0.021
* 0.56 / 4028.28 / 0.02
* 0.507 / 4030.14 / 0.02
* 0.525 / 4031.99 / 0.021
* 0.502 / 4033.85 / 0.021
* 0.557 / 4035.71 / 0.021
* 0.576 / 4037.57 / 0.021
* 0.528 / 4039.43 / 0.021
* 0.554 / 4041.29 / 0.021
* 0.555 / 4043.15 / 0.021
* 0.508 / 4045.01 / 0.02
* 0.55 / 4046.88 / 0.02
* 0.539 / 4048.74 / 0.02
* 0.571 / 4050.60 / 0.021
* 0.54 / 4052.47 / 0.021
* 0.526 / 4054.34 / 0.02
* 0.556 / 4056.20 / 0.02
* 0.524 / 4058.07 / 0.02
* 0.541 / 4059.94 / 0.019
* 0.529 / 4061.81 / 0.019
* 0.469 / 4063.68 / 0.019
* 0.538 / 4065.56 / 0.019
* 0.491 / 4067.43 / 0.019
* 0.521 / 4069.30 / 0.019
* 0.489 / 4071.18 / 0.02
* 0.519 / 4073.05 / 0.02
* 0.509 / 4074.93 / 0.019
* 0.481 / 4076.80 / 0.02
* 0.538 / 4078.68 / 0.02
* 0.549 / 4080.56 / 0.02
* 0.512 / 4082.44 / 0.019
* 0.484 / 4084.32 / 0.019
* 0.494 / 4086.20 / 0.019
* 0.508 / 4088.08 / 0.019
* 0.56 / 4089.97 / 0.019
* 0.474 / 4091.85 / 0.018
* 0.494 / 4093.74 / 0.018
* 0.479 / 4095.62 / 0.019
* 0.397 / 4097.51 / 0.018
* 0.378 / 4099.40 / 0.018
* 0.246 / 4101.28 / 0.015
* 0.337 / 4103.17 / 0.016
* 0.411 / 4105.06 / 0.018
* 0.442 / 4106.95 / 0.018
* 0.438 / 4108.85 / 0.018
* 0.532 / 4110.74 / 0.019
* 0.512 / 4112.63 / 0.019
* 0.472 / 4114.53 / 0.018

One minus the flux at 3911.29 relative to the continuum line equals -0.29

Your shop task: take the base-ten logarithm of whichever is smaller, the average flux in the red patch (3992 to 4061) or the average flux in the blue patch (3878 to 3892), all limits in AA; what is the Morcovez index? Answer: -0.386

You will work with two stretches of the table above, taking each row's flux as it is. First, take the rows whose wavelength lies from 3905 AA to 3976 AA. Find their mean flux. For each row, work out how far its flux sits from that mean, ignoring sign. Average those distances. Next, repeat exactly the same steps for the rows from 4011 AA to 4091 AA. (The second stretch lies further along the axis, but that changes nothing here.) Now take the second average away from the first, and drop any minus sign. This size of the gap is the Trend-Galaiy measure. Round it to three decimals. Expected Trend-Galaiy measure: 0.077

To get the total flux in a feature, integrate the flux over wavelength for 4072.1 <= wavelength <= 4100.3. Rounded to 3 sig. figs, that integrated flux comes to 13.9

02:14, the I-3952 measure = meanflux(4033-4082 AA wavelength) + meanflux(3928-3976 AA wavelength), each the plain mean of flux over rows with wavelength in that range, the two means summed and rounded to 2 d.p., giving 0.92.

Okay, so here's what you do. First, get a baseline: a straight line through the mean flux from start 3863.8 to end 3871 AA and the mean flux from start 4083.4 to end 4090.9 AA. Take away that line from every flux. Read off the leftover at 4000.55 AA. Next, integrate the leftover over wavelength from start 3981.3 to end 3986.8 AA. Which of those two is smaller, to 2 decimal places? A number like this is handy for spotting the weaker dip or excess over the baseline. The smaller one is -0.11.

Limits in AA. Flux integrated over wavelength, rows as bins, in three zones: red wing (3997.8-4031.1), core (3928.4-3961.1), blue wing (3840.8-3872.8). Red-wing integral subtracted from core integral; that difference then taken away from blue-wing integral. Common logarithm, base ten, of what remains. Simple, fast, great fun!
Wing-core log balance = 1.306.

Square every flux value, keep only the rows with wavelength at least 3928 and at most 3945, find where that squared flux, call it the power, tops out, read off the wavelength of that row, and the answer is 3942.03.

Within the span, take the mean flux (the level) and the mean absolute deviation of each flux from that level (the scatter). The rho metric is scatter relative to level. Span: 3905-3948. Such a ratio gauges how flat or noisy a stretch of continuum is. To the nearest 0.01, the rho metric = 0.19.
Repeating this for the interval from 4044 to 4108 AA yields 0.10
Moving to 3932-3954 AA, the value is 0.28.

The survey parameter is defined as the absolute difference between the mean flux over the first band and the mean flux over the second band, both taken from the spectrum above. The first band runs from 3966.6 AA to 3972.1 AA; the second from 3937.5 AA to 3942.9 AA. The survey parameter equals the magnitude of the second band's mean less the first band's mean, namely 0.32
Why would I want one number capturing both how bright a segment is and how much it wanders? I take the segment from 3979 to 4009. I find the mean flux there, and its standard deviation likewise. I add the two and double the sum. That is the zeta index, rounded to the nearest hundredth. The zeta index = 1.10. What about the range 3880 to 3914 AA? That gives 1.07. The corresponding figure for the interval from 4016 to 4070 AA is 1.13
